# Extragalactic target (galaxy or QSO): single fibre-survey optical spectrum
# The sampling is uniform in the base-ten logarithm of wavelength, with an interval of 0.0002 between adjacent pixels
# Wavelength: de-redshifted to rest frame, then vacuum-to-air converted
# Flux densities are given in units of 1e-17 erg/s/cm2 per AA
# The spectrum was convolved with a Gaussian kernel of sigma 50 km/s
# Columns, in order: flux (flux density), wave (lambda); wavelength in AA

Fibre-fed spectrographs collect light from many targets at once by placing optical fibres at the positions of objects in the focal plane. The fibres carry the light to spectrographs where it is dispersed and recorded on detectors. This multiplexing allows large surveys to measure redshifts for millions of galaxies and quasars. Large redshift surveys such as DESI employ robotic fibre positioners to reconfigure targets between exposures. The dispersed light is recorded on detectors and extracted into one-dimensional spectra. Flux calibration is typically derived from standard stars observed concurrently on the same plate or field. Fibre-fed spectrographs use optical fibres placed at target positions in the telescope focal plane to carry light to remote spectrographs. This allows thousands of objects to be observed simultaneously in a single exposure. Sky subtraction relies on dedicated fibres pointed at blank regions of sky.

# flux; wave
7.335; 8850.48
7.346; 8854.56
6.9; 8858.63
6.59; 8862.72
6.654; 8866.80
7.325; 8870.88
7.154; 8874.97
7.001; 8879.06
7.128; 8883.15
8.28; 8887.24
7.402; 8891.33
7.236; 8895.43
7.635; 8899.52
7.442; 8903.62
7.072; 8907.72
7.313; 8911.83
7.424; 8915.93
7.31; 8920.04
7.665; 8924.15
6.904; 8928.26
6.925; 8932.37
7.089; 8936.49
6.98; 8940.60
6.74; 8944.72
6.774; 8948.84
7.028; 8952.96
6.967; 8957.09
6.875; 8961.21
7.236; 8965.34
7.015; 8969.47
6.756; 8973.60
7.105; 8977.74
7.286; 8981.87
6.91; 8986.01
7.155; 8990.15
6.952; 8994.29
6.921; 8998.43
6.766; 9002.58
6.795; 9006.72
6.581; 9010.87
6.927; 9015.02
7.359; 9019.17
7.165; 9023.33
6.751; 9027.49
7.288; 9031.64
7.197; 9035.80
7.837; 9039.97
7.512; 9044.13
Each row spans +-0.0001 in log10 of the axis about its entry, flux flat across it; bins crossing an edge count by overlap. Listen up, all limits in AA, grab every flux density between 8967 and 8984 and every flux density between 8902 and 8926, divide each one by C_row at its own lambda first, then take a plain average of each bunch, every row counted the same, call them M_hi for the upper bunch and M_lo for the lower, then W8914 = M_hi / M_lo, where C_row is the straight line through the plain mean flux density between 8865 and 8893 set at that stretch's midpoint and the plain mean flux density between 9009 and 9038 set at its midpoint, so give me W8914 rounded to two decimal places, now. 0.97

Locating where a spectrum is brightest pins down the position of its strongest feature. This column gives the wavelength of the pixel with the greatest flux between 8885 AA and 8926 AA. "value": 8887.24 AA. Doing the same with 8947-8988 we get 8981.87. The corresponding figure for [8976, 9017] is 8981.87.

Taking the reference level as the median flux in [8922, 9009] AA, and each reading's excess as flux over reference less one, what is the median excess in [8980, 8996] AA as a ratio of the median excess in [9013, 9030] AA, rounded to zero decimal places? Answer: 1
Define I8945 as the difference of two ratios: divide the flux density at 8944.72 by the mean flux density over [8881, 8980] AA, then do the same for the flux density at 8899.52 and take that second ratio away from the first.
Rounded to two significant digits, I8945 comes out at -0.12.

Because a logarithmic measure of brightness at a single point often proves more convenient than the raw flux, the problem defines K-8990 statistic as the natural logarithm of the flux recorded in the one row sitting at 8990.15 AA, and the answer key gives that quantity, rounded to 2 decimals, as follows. 1.97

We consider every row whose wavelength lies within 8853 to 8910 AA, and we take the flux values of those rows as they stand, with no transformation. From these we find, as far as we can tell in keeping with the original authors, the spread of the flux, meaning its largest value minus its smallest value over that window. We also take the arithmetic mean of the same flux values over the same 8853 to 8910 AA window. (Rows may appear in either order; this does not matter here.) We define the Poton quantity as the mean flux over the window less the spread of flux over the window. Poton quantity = 5.54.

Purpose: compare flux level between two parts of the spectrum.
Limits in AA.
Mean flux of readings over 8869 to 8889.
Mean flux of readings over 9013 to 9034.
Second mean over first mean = 0.96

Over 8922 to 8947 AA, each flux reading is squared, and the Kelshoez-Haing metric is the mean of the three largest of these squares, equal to 53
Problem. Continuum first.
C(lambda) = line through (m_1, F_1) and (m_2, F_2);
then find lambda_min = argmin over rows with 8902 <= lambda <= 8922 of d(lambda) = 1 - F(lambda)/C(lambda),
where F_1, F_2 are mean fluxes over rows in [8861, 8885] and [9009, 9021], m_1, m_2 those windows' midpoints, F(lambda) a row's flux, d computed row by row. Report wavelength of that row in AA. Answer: 8903.62 AA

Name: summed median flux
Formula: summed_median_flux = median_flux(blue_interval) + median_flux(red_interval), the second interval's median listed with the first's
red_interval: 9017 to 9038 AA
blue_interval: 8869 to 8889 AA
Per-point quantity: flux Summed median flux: 14.4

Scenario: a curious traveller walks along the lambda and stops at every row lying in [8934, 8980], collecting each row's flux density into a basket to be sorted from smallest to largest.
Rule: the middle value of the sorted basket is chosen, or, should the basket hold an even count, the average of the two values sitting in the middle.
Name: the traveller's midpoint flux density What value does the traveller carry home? 6.98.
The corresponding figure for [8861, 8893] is 7.14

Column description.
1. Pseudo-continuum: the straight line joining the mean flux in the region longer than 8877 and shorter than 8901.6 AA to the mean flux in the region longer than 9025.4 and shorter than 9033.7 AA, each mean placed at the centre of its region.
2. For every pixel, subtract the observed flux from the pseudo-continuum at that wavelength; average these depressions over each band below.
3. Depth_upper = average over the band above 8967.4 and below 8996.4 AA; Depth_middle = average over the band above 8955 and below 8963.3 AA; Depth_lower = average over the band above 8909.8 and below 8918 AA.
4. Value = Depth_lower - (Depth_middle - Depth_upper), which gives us -0.17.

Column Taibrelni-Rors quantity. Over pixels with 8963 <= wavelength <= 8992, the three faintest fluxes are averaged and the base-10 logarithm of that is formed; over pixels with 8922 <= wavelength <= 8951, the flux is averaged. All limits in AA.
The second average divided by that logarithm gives 8.36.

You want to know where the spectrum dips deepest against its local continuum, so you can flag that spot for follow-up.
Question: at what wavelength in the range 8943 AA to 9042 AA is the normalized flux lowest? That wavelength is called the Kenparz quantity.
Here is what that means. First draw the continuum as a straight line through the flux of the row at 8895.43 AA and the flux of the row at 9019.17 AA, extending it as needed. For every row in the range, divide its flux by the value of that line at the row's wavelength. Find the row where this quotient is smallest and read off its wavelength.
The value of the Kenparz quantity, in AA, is 9010.87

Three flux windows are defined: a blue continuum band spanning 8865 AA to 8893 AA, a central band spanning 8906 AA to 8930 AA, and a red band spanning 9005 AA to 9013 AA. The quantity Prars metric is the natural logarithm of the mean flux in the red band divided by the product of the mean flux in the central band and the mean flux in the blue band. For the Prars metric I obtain -2.07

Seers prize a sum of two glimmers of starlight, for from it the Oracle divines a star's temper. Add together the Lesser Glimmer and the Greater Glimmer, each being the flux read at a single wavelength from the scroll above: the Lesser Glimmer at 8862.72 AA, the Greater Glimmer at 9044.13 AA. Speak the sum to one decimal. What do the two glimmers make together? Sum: 14.1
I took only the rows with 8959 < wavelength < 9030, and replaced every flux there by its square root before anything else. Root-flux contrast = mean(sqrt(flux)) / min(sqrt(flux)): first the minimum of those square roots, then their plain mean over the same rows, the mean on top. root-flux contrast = 1.03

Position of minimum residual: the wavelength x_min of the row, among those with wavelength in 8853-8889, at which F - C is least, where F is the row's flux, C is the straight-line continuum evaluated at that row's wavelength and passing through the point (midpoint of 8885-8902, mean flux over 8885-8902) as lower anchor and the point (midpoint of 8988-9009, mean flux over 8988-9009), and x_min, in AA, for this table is 8862.72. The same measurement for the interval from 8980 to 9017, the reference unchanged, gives 9010.87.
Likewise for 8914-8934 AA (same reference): 8928.26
